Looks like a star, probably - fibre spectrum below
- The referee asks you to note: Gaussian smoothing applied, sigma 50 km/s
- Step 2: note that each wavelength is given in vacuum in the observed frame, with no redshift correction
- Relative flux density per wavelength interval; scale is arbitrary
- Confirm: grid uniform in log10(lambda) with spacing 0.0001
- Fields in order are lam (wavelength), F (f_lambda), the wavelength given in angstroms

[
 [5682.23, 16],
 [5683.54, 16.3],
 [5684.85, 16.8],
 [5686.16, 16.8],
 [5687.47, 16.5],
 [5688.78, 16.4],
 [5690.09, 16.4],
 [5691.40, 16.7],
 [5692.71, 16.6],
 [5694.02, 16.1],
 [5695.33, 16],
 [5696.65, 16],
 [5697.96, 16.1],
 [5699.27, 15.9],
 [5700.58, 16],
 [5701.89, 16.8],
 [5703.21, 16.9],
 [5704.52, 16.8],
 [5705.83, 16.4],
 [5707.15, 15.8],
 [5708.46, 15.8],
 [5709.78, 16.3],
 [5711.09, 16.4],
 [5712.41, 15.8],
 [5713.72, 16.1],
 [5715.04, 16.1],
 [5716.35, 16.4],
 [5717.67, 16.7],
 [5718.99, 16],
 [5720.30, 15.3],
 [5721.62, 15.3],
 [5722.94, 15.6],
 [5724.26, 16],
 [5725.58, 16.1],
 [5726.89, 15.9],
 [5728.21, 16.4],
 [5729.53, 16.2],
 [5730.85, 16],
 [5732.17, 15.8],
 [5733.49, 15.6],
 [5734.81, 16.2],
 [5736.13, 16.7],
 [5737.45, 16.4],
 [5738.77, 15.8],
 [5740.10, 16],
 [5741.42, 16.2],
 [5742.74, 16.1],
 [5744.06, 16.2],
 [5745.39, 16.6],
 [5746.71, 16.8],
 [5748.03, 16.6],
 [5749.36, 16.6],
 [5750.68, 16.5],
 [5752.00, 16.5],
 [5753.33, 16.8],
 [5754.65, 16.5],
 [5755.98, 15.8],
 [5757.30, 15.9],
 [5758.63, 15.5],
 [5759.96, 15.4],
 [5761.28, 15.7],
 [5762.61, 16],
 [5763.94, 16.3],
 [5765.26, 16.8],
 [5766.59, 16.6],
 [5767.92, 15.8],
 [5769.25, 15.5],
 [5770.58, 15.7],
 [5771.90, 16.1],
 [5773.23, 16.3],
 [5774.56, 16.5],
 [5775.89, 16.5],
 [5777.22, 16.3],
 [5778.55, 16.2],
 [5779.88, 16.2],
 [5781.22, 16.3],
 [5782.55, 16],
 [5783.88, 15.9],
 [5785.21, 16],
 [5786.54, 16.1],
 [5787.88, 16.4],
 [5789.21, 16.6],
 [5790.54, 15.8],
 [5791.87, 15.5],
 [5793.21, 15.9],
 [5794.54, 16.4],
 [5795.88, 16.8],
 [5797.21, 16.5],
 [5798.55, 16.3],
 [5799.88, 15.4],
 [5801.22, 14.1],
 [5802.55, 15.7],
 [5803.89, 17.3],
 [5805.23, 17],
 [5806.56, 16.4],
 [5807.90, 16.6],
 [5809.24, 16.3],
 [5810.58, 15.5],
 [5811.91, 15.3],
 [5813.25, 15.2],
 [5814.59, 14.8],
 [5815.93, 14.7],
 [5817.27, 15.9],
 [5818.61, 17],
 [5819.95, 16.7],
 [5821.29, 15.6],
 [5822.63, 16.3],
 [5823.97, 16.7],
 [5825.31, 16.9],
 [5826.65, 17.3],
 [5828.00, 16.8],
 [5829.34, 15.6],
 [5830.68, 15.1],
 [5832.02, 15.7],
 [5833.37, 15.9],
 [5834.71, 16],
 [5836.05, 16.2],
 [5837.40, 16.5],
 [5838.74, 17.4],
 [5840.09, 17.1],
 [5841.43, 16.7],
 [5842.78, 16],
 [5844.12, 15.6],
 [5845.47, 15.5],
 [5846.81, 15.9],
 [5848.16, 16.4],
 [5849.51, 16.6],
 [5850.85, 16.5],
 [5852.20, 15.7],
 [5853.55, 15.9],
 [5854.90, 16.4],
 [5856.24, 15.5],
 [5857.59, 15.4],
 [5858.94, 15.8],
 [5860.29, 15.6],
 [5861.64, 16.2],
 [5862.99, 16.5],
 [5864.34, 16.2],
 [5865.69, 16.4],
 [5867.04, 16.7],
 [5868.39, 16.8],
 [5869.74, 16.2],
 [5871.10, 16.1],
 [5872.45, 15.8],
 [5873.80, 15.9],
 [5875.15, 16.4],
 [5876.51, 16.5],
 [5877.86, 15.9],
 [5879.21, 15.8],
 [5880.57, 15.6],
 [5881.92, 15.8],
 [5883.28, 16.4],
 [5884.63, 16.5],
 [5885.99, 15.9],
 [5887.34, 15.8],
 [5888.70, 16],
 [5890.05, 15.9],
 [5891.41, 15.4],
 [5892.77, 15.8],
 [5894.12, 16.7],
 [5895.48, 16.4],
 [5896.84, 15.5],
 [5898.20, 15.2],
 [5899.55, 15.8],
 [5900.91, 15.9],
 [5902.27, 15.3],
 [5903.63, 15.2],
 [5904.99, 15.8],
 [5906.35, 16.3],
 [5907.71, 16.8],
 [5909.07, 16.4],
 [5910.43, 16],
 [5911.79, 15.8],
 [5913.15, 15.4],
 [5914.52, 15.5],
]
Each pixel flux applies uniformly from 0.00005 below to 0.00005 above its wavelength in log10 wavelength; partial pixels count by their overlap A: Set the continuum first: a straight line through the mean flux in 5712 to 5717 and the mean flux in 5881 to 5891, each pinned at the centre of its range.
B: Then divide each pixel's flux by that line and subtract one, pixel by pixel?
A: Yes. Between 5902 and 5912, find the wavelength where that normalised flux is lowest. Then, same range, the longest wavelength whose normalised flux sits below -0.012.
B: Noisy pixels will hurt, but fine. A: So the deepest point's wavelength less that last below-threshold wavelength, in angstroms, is -8.2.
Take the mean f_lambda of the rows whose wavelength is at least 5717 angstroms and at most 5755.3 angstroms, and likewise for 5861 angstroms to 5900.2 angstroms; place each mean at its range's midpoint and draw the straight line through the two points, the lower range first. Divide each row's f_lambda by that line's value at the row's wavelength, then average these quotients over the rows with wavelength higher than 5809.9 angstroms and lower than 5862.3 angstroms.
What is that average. 1.00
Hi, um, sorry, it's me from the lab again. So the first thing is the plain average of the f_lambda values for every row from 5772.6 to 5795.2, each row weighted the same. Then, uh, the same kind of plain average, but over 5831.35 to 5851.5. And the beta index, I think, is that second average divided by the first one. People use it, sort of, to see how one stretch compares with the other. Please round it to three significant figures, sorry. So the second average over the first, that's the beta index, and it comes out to 1.01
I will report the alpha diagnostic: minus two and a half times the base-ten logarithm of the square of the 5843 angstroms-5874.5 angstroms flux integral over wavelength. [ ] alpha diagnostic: -13.5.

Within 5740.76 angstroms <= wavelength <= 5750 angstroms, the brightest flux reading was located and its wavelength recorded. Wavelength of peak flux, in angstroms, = 5746.71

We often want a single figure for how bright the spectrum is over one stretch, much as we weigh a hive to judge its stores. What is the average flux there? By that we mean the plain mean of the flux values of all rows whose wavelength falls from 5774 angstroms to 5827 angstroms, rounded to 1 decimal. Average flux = 16.1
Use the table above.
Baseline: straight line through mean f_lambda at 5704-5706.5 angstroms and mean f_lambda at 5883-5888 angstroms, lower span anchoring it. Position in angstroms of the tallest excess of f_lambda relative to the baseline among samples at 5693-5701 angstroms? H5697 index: 5697.96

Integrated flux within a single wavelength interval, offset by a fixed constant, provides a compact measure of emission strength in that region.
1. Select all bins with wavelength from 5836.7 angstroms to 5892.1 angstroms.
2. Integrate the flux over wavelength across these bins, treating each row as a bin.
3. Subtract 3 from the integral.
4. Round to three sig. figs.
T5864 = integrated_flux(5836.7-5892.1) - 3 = 890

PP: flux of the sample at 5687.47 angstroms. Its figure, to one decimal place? 16.5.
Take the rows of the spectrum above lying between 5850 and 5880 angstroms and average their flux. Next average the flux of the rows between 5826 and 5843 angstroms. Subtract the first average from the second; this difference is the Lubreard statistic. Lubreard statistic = 0.23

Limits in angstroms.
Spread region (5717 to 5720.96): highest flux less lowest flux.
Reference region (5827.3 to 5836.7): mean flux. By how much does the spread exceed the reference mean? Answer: -14.5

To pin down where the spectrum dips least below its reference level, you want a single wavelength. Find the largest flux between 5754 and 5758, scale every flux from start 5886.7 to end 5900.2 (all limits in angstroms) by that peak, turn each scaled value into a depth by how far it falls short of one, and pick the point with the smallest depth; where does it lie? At 5894.12 angstroms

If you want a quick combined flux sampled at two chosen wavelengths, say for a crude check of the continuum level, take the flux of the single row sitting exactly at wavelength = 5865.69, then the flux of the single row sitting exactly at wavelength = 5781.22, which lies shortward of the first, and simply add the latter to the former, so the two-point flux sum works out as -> 32.7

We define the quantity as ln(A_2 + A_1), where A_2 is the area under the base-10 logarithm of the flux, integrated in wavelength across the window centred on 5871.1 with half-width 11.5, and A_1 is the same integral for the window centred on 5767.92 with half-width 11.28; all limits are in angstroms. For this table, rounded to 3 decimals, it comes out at 4.007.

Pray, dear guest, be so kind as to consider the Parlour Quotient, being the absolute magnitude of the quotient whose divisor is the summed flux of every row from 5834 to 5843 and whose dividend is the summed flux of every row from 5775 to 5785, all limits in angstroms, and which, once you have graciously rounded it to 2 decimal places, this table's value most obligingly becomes 0.98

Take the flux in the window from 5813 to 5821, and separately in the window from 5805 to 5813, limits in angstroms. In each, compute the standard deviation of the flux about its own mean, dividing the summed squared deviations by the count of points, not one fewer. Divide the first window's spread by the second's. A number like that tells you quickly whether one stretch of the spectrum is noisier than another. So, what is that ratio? 1.49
